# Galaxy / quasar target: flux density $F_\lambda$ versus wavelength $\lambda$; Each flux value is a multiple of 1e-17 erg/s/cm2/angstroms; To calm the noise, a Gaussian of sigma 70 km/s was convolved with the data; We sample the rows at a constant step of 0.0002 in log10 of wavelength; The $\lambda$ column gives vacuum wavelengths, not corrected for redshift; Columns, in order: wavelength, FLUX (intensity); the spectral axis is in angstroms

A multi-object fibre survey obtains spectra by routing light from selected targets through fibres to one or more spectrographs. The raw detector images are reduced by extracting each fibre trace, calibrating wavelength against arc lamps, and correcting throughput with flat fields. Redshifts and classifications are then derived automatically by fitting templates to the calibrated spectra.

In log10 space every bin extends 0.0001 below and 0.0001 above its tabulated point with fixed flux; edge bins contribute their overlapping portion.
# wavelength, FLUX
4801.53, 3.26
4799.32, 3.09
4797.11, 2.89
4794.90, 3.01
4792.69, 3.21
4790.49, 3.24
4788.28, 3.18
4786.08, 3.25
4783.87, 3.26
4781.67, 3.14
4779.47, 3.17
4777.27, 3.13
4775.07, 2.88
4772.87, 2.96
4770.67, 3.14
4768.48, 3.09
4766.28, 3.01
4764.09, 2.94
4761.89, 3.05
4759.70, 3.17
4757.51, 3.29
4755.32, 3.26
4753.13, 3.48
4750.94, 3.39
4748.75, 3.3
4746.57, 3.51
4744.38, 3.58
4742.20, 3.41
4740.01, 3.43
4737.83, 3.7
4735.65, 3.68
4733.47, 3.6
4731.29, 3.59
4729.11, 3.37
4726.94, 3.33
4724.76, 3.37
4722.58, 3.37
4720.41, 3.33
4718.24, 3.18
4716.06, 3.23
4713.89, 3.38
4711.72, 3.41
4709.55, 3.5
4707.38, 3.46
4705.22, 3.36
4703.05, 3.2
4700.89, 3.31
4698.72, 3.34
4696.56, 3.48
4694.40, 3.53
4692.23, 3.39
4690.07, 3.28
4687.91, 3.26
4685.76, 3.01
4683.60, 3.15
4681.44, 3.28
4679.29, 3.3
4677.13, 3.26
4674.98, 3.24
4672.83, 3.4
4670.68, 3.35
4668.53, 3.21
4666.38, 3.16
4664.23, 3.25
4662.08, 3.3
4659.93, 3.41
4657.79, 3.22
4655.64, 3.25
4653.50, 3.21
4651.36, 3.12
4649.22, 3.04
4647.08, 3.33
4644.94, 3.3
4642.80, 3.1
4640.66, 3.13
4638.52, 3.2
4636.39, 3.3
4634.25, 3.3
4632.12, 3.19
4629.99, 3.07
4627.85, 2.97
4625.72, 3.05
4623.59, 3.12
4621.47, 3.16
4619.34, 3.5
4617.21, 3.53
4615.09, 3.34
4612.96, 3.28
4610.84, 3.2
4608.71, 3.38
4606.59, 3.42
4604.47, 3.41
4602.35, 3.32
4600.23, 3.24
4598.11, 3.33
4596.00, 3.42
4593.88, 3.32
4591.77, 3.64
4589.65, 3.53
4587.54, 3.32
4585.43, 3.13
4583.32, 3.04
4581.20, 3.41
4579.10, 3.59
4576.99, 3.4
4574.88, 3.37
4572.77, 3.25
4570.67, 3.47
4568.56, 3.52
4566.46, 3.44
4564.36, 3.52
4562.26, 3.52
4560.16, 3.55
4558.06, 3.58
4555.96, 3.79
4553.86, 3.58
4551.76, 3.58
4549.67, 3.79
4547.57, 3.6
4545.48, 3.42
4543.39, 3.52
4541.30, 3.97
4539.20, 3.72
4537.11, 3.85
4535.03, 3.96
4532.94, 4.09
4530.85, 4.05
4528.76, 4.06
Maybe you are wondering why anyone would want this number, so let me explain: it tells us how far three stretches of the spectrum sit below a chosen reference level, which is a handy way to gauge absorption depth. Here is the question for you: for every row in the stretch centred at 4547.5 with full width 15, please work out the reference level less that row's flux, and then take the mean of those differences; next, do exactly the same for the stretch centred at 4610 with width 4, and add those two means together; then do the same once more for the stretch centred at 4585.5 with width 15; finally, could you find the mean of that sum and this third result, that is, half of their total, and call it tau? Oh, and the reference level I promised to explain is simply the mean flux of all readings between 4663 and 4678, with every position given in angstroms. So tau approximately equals -0.25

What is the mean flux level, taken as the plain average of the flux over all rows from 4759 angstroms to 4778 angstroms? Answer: 3.04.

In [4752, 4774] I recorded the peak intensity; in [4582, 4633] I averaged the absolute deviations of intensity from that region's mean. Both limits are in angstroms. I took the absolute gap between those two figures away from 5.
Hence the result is 1.66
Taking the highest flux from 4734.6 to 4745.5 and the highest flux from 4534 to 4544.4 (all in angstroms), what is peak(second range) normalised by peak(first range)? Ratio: 1.07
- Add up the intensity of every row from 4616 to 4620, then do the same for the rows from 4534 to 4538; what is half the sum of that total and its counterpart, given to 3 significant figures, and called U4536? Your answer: 7.42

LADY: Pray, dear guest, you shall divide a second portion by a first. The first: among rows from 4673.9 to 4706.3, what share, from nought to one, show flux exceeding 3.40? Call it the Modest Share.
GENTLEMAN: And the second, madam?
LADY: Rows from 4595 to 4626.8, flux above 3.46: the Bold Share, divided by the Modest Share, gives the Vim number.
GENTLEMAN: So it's 1.0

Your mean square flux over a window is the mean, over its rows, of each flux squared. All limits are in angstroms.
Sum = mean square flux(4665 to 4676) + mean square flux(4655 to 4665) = 21.5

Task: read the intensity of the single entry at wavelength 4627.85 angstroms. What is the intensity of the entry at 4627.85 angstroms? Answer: 2.97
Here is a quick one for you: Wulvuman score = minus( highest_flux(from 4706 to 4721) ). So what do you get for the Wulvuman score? -3.5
